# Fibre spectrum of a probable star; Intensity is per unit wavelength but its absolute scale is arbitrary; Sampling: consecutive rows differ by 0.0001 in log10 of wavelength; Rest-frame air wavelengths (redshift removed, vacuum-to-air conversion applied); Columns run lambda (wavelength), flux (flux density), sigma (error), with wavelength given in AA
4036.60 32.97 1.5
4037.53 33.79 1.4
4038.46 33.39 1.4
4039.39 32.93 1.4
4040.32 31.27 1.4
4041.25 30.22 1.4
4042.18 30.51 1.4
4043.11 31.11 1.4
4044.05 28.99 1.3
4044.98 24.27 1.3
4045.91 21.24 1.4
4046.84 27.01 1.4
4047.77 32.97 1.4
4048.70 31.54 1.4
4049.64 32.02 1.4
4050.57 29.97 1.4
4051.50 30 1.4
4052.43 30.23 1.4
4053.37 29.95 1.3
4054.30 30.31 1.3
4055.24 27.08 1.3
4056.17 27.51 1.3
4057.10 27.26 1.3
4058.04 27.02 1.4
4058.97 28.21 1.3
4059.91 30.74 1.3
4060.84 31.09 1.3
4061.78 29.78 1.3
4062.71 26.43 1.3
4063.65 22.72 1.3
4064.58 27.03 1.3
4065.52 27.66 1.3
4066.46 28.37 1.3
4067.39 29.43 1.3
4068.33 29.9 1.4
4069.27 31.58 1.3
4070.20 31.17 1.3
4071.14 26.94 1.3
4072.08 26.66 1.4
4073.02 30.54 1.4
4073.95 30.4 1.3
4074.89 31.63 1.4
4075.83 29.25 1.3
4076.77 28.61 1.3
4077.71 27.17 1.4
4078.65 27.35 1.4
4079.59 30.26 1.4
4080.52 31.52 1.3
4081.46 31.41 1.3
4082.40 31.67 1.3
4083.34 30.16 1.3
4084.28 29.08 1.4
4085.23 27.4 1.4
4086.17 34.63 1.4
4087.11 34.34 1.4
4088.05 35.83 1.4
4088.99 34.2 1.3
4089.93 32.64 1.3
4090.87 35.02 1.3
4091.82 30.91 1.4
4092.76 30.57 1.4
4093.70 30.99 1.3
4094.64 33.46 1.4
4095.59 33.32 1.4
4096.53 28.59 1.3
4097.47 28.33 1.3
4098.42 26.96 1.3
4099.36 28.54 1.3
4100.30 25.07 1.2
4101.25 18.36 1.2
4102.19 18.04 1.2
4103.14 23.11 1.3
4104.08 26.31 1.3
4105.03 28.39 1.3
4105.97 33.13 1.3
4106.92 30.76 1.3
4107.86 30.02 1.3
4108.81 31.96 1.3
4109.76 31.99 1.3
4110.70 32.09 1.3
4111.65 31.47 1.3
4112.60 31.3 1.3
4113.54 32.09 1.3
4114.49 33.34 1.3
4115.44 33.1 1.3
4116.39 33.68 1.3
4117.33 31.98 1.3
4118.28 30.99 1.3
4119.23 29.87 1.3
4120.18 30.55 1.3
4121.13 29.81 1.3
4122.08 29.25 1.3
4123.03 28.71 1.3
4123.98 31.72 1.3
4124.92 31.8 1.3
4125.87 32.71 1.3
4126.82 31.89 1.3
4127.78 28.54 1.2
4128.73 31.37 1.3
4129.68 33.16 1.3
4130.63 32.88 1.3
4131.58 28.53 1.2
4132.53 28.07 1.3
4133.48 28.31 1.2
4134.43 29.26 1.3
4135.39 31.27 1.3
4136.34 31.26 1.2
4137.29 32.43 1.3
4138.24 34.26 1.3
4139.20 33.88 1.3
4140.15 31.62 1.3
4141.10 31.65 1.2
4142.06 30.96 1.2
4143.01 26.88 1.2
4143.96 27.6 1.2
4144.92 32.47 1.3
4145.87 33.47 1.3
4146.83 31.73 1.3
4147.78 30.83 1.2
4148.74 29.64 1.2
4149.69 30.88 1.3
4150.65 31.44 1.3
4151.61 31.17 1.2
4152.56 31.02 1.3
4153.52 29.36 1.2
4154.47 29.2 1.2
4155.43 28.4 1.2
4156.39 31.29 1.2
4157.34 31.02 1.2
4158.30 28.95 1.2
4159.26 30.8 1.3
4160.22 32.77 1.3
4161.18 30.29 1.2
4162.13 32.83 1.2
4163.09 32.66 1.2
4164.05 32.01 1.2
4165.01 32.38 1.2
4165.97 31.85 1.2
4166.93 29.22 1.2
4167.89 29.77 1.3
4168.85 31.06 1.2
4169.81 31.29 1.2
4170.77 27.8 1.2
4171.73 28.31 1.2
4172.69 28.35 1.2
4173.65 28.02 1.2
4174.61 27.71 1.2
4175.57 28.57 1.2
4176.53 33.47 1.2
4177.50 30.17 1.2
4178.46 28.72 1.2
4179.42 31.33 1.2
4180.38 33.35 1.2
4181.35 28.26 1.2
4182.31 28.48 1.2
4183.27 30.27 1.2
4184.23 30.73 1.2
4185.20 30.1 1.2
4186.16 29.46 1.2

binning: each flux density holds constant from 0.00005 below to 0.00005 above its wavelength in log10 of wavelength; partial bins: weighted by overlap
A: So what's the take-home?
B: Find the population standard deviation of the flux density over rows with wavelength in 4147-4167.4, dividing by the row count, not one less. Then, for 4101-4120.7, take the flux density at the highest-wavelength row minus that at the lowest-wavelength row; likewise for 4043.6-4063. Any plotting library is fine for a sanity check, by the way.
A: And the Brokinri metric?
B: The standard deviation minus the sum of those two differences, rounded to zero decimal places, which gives -8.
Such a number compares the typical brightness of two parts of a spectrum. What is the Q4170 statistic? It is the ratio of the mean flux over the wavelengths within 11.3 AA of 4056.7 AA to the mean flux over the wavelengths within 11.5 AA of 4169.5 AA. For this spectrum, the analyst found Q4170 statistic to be 0.937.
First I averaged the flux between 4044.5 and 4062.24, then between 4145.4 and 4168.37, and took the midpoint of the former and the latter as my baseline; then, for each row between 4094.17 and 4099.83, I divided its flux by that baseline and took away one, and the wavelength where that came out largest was 4094.64 AA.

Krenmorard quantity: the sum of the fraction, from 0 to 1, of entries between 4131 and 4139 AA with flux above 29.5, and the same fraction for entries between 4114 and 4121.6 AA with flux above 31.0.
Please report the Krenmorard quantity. 1.00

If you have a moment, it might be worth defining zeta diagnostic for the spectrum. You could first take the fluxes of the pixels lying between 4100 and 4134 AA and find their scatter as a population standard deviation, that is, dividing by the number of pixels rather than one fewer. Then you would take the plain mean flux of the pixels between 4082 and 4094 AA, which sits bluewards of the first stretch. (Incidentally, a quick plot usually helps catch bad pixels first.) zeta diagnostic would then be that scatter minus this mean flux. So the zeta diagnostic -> -28.4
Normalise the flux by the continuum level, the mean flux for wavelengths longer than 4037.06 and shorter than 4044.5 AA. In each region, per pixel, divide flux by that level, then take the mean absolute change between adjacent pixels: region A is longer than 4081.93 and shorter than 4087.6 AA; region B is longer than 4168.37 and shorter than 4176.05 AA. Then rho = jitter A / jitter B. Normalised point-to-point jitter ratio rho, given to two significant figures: 2.9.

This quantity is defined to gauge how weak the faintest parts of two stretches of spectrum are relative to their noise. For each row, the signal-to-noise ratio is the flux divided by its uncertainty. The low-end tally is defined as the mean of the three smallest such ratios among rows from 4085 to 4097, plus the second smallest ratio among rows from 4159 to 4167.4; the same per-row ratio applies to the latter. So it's 45.5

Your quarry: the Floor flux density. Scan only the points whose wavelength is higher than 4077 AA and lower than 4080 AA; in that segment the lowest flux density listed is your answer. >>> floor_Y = 27.17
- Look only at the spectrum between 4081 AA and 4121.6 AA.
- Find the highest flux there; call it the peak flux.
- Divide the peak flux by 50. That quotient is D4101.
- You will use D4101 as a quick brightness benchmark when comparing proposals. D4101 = 0.72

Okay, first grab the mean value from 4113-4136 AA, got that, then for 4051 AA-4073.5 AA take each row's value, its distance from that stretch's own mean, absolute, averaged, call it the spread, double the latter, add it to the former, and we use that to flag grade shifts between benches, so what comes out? 34.4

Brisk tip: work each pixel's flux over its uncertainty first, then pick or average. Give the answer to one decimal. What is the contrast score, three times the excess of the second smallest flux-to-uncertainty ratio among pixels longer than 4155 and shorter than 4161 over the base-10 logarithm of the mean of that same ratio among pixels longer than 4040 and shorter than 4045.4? 67.1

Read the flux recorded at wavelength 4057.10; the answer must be 27.26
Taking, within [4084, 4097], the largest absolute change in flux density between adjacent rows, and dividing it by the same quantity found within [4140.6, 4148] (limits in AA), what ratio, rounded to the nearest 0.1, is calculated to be 1.5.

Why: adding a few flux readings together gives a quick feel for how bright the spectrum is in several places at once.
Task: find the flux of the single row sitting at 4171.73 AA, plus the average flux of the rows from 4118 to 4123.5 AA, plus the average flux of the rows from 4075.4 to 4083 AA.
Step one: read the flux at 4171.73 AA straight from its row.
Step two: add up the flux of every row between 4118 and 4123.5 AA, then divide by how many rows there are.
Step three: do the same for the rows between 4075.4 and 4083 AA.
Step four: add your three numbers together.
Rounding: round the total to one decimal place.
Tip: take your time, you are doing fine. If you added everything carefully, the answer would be 87.8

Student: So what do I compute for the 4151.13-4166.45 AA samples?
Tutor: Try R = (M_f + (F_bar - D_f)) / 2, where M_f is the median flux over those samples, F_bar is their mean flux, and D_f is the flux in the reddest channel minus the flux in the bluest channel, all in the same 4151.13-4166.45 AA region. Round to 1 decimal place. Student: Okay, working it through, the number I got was 30.7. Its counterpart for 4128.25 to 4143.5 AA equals 33.4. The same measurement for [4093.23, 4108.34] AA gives 28.6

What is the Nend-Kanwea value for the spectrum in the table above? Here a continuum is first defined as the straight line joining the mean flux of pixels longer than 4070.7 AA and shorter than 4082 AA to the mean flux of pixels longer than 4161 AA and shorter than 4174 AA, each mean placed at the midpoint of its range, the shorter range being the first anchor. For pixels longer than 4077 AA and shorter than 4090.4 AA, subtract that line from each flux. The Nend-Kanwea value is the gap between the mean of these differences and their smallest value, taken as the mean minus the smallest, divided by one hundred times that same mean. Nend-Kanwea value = 0.02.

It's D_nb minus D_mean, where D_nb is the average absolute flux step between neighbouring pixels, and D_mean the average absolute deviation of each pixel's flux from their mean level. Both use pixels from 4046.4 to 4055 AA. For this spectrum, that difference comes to 0.20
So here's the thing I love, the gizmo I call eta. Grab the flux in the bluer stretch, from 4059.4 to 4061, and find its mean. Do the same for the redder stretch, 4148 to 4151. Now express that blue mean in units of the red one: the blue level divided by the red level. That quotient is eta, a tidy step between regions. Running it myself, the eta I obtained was 1.01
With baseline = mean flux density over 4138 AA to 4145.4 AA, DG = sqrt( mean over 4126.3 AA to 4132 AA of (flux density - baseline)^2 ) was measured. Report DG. 1.9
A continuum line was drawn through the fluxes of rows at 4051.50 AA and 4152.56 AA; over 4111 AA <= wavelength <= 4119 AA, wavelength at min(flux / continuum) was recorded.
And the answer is 4118.28 AA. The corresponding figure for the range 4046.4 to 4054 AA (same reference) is 4046.84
